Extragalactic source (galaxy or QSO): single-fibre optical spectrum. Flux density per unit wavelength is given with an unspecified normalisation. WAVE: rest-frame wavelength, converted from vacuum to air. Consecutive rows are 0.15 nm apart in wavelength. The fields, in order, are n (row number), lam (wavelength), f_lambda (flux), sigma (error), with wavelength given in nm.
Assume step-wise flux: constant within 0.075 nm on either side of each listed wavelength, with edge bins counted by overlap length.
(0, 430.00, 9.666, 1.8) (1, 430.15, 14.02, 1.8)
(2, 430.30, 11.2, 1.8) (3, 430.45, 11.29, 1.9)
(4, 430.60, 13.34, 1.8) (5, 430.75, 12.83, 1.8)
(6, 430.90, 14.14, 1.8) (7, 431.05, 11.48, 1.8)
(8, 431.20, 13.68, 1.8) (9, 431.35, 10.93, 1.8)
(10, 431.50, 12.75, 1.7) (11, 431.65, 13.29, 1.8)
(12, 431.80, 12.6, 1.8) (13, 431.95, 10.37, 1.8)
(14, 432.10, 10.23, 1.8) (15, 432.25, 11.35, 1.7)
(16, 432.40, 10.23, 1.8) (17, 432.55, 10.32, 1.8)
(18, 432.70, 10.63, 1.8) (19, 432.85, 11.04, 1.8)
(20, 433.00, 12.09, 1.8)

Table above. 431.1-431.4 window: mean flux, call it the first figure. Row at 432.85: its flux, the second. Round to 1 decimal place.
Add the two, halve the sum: 11.7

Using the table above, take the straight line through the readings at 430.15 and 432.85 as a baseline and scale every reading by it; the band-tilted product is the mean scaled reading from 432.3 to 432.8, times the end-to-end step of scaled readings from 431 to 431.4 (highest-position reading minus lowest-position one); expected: -0.019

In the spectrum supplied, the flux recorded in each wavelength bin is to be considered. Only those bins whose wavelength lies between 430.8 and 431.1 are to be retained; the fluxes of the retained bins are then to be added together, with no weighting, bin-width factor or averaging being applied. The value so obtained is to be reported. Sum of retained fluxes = 25.6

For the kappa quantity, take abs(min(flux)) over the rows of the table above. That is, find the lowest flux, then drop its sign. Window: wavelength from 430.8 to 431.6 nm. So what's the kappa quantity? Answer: 10.9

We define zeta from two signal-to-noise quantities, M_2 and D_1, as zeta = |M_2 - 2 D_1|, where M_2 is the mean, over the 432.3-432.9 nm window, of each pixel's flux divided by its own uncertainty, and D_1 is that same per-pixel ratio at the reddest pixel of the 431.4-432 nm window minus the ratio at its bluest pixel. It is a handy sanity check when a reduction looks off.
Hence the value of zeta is 9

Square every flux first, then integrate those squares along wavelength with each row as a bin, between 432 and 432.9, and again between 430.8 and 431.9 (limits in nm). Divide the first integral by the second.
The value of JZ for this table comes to 0.6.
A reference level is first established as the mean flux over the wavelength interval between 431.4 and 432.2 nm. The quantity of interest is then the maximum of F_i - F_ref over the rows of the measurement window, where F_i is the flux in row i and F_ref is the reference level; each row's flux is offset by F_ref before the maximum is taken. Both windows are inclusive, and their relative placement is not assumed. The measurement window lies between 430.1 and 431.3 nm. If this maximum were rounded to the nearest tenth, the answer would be 2.3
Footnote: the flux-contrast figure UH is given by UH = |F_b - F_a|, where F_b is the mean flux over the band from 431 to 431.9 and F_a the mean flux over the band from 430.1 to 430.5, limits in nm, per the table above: 0.3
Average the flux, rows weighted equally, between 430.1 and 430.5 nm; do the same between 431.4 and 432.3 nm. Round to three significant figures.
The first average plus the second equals 23.9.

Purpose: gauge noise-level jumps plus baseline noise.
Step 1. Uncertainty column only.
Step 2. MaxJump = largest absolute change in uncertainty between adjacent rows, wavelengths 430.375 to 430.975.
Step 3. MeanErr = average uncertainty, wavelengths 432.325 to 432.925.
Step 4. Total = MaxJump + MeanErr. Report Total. 1.90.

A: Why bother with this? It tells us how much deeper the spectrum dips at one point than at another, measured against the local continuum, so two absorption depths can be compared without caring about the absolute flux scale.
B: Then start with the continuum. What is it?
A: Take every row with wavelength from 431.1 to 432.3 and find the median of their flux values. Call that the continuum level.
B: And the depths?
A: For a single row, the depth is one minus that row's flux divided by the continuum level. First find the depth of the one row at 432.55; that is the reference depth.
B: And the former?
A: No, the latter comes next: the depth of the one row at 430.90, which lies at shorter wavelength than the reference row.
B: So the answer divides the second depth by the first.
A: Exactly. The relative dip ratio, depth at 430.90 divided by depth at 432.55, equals -1.3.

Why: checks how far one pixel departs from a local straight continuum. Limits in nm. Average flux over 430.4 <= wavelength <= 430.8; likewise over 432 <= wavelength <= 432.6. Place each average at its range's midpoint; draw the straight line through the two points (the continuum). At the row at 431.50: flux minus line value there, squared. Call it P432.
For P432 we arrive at 2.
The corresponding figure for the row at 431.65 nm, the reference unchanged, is 4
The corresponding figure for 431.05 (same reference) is 0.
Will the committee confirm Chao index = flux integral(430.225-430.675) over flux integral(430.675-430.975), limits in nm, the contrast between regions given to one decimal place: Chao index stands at 1.3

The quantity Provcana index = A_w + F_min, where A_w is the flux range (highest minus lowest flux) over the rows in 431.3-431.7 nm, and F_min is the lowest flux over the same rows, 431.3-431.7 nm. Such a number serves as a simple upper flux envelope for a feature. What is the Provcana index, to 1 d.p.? 13.3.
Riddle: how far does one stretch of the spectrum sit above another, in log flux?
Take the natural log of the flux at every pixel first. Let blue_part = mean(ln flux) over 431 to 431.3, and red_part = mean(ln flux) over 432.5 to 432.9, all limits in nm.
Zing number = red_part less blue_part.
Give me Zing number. -0.16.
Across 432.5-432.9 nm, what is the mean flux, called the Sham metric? 10.66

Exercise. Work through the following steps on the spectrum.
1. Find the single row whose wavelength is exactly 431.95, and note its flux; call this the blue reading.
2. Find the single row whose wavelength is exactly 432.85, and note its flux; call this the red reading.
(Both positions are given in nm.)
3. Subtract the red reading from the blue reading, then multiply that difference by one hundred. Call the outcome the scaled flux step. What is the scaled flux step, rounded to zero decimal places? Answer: -67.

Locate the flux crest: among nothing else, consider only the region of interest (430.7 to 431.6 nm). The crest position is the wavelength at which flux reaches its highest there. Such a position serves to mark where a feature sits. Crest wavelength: 430.90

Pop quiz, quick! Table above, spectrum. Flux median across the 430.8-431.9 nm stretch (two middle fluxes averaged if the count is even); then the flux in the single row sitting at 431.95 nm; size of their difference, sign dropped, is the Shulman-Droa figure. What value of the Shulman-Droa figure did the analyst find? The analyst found 2.4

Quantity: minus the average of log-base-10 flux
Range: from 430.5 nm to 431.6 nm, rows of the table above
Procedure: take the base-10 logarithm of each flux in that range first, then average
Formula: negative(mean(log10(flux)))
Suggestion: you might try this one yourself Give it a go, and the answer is -1.10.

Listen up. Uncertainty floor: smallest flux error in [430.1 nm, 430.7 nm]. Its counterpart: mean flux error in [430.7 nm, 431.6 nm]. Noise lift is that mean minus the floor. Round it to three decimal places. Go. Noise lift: -0.017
